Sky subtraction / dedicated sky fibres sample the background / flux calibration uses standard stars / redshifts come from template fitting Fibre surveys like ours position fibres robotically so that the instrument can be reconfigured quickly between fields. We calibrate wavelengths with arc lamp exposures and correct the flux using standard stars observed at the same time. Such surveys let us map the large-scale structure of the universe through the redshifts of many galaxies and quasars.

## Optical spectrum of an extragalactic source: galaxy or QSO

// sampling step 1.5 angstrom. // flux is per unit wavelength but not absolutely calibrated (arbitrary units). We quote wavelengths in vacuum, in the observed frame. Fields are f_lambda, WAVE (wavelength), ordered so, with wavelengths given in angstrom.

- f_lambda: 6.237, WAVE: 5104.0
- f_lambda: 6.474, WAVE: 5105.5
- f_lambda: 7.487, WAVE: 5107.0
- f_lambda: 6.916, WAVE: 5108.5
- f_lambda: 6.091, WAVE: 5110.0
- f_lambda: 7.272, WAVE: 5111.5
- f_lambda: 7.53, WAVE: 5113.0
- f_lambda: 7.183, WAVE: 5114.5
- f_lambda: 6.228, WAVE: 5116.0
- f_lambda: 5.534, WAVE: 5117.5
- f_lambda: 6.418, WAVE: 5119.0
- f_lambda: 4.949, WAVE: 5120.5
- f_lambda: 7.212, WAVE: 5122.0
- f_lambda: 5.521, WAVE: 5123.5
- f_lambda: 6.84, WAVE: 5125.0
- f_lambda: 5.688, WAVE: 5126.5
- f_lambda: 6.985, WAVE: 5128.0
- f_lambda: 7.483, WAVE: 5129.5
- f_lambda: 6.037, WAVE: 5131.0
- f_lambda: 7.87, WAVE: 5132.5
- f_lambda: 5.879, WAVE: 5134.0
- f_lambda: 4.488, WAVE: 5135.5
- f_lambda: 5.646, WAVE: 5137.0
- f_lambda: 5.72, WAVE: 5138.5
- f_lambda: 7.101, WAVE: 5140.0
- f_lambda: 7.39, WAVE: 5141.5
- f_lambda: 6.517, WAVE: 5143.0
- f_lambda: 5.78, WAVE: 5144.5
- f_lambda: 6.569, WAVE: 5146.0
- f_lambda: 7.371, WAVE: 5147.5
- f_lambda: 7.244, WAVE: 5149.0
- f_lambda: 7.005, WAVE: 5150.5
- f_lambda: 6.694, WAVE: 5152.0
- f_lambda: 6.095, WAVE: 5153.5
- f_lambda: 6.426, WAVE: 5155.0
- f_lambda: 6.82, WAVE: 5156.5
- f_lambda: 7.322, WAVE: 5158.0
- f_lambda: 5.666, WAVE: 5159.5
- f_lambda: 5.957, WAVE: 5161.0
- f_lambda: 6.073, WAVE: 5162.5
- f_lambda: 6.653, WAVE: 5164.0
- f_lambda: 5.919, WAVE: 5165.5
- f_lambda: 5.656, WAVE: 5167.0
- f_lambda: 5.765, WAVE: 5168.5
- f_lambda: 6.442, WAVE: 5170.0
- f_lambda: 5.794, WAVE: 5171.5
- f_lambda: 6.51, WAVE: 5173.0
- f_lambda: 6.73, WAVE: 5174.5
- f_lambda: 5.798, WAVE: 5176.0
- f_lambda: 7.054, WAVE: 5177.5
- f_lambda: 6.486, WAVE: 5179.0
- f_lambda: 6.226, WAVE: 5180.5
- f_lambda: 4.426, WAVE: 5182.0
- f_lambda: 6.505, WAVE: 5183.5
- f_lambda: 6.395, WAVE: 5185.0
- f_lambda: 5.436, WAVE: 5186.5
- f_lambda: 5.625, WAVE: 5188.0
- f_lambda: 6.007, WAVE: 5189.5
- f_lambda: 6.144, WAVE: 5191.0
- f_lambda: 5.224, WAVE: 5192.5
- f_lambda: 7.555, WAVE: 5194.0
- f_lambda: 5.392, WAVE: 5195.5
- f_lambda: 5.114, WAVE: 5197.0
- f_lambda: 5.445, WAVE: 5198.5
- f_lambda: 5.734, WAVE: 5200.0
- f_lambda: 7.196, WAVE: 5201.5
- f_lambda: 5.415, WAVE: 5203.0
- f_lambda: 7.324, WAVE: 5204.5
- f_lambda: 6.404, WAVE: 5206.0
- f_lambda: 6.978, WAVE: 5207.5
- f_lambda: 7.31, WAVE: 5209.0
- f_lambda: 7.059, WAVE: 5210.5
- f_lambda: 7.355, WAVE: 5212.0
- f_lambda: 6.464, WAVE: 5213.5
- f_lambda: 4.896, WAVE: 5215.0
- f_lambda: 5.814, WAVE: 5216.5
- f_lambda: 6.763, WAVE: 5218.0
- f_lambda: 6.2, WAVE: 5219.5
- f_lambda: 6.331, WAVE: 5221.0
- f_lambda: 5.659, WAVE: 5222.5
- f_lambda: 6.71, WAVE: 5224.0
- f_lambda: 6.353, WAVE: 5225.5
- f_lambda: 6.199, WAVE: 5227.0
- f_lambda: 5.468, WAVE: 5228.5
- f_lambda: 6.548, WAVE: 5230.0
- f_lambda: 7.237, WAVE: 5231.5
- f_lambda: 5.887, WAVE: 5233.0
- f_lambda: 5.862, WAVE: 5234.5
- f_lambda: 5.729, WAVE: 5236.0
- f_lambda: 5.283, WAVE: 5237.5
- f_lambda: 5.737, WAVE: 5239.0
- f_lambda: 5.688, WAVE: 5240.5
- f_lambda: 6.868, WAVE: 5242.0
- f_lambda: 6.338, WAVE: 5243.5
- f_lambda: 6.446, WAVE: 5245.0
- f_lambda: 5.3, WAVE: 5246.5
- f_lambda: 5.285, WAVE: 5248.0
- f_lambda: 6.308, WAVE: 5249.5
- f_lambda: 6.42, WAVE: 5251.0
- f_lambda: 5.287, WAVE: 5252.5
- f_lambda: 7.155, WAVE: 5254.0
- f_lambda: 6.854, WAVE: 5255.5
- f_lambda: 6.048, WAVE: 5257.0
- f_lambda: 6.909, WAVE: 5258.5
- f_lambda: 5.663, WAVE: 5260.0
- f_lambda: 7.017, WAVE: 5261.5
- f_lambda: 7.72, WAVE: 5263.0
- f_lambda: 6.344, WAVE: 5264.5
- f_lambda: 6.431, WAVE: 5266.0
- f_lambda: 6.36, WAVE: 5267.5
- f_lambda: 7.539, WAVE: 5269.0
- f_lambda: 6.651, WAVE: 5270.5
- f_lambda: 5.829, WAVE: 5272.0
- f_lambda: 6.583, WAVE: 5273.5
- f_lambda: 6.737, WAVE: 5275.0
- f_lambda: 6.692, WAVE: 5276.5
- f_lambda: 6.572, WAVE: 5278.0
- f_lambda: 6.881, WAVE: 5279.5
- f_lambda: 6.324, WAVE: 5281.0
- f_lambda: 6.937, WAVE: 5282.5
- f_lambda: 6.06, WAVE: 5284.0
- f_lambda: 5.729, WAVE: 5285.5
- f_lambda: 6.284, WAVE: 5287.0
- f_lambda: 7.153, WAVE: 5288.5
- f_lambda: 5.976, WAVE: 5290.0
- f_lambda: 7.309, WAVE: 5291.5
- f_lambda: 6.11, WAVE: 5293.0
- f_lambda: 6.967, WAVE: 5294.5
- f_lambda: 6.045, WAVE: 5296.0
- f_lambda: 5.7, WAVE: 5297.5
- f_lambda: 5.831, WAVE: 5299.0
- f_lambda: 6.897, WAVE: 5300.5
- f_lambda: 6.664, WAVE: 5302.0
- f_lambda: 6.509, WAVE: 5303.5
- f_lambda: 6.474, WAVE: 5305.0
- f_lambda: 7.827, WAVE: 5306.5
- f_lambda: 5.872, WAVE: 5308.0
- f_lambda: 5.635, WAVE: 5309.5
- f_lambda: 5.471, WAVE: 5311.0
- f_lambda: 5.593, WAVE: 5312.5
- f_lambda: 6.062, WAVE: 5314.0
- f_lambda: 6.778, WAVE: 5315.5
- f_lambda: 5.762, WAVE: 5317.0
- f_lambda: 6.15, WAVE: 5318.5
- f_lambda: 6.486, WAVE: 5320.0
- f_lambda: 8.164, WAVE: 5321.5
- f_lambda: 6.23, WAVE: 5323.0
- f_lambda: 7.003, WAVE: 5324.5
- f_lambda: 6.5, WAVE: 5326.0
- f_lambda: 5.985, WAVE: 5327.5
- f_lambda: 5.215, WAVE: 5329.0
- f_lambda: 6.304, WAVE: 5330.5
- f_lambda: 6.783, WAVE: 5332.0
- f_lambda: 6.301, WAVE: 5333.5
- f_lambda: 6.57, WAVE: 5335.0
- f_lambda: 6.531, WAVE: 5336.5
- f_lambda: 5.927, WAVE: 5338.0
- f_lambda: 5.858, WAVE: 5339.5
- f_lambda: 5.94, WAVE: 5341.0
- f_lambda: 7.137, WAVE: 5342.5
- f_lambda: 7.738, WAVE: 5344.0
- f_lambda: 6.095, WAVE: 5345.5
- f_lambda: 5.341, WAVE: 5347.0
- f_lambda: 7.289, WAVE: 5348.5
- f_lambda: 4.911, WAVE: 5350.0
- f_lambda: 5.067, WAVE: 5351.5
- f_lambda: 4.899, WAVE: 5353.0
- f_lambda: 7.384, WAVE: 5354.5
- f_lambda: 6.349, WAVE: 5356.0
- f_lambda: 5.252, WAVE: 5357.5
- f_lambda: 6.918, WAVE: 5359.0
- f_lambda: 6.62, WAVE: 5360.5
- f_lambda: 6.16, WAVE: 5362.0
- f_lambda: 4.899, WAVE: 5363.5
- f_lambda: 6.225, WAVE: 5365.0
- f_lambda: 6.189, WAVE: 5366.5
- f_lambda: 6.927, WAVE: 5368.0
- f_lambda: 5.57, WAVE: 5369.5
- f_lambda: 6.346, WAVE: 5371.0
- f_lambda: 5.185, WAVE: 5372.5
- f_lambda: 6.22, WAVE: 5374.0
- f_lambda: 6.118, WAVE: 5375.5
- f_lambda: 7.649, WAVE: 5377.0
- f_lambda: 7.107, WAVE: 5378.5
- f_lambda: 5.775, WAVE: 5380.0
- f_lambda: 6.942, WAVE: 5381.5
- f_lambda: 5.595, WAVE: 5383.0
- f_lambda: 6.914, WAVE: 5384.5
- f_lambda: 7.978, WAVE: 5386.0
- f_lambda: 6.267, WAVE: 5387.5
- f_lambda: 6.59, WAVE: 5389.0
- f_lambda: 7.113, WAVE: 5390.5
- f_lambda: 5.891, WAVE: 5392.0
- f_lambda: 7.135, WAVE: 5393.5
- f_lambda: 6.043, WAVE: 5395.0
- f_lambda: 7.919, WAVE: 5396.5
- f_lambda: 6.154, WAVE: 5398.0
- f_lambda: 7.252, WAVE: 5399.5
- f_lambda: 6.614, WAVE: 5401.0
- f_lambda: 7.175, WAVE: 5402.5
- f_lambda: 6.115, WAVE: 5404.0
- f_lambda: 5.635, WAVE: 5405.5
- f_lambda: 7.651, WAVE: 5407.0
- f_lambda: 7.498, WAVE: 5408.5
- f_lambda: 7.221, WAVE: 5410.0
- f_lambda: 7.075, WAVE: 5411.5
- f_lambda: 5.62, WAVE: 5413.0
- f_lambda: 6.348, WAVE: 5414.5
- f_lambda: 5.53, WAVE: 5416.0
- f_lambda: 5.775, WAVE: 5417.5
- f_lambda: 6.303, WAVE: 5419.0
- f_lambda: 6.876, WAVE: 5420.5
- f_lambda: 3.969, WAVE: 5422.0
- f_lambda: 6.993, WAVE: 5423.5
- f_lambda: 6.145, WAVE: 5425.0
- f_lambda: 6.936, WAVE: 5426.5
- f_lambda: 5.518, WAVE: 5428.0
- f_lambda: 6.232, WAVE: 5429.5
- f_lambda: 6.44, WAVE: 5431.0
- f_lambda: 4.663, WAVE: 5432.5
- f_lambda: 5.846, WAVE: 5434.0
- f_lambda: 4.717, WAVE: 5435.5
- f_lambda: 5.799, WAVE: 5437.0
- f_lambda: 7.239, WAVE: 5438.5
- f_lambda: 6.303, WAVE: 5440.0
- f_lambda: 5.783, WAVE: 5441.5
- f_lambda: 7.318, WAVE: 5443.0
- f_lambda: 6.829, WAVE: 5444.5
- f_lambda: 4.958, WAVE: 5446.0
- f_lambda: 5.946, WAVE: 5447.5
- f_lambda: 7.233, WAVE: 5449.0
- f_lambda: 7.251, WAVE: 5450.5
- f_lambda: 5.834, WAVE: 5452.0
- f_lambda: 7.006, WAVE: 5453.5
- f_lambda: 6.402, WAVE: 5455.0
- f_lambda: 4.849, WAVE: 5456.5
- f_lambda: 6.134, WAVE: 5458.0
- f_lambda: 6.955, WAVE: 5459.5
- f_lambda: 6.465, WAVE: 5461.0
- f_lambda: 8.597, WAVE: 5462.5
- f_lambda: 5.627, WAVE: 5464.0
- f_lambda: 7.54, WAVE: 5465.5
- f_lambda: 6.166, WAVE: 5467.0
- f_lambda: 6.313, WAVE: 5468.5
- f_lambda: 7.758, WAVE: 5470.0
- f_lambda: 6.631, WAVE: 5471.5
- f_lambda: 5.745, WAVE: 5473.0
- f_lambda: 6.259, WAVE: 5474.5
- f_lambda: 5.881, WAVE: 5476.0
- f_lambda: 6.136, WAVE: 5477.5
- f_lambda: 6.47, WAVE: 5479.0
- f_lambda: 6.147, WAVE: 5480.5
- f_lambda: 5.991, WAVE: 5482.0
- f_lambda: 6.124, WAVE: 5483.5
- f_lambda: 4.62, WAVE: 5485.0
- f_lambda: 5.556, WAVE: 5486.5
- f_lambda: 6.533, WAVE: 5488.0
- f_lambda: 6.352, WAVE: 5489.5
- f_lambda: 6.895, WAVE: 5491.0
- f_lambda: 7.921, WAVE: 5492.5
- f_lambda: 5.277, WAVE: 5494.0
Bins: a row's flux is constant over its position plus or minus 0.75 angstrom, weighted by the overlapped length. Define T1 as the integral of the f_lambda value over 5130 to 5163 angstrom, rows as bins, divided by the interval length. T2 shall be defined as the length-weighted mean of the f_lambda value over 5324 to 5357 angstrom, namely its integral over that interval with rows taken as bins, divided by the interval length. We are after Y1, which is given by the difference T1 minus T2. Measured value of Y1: 0.23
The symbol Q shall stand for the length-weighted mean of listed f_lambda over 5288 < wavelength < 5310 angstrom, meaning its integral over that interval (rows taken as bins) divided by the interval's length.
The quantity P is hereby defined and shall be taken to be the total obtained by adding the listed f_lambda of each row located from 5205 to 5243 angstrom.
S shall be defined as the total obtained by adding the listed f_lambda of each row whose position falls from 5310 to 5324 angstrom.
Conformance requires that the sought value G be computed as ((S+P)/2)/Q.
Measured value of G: 17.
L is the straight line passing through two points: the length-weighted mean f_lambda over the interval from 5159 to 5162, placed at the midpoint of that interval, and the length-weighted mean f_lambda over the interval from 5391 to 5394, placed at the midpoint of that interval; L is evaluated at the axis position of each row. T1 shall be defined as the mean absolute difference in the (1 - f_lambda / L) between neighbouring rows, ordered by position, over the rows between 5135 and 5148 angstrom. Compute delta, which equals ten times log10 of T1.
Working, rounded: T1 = 0.13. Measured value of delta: -8.8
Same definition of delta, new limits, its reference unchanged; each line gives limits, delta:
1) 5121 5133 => -6.4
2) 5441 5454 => -7.8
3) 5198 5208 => -7.1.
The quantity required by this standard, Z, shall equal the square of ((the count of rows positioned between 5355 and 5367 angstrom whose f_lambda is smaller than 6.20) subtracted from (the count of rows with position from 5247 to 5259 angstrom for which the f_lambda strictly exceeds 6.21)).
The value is 1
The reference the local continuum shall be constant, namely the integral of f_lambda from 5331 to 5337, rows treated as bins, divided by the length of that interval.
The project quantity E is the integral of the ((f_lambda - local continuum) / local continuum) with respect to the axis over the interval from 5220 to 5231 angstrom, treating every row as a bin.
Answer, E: -0.6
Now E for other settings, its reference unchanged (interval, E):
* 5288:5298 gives -0.1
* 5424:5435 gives -1.0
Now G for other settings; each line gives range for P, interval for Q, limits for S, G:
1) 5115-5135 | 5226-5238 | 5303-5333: 17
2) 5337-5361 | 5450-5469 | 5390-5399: 11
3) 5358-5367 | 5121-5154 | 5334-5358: 10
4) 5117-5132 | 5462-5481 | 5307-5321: 9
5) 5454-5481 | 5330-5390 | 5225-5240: 14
